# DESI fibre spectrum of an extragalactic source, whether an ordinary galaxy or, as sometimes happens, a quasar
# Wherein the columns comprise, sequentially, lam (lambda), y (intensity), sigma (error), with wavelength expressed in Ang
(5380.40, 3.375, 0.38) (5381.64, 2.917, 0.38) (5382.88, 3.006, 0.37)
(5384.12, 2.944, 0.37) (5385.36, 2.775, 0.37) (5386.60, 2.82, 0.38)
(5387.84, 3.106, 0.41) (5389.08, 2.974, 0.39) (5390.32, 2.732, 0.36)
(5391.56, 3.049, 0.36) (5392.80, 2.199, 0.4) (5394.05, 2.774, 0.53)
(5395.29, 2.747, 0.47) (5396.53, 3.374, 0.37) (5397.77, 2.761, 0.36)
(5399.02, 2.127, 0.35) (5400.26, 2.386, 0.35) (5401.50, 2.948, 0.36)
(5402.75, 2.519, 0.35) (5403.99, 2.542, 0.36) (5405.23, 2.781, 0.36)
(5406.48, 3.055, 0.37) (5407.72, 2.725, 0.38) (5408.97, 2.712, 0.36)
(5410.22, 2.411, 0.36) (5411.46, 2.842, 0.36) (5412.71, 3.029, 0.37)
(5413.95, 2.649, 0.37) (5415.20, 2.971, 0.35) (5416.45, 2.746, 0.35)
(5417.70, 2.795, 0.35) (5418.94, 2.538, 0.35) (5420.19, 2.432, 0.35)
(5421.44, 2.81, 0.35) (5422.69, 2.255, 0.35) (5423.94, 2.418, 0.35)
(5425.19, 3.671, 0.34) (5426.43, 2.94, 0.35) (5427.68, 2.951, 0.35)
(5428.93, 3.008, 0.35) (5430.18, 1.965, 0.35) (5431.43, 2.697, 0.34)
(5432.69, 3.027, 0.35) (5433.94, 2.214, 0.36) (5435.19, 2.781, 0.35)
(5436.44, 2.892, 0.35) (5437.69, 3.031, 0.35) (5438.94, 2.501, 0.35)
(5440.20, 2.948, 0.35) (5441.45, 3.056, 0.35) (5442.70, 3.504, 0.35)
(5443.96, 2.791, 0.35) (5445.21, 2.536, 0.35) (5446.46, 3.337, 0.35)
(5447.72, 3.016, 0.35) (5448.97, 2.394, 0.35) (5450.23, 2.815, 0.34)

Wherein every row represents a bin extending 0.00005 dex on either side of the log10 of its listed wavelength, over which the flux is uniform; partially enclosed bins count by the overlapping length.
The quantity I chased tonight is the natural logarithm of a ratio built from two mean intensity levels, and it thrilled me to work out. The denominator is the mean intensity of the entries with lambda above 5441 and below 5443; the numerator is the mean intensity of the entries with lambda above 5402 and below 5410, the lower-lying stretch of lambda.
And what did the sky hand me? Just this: -0.19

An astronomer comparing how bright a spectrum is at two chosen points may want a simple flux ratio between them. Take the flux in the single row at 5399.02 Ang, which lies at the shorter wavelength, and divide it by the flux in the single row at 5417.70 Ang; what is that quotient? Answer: 0.76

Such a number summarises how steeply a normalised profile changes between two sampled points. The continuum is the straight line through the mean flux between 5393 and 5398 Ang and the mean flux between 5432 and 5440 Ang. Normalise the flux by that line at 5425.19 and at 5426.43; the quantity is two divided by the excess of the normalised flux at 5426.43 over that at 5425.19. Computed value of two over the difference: -8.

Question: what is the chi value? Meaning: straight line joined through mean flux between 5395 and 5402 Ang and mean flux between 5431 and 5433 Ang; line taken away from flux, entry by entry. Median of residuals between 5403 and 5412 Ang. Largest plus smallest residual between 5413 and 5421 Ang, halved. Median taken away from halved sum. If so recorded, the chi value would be -0.06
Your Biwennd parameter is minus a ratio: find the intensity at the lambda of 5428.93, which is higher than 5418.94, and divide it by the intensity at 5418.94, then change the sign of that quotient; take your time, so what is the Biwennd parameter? -1.19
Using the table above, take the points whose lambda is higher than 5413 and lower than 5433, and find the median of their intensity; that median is 2.77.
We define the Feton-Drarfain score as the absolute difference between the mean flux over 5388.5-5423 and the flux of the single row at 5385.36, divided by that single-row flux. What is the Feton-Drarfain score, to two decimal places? 0.02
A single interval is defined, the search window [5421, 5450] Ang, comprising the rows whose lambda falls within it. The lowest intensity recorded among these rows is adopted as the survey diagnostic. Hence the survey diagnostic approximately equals 1.965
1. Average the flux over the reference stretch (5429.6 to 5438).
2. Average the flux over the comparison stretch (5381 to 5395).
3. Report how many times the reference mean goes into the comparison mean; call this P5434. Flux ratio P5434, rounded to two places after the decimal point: 1.07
